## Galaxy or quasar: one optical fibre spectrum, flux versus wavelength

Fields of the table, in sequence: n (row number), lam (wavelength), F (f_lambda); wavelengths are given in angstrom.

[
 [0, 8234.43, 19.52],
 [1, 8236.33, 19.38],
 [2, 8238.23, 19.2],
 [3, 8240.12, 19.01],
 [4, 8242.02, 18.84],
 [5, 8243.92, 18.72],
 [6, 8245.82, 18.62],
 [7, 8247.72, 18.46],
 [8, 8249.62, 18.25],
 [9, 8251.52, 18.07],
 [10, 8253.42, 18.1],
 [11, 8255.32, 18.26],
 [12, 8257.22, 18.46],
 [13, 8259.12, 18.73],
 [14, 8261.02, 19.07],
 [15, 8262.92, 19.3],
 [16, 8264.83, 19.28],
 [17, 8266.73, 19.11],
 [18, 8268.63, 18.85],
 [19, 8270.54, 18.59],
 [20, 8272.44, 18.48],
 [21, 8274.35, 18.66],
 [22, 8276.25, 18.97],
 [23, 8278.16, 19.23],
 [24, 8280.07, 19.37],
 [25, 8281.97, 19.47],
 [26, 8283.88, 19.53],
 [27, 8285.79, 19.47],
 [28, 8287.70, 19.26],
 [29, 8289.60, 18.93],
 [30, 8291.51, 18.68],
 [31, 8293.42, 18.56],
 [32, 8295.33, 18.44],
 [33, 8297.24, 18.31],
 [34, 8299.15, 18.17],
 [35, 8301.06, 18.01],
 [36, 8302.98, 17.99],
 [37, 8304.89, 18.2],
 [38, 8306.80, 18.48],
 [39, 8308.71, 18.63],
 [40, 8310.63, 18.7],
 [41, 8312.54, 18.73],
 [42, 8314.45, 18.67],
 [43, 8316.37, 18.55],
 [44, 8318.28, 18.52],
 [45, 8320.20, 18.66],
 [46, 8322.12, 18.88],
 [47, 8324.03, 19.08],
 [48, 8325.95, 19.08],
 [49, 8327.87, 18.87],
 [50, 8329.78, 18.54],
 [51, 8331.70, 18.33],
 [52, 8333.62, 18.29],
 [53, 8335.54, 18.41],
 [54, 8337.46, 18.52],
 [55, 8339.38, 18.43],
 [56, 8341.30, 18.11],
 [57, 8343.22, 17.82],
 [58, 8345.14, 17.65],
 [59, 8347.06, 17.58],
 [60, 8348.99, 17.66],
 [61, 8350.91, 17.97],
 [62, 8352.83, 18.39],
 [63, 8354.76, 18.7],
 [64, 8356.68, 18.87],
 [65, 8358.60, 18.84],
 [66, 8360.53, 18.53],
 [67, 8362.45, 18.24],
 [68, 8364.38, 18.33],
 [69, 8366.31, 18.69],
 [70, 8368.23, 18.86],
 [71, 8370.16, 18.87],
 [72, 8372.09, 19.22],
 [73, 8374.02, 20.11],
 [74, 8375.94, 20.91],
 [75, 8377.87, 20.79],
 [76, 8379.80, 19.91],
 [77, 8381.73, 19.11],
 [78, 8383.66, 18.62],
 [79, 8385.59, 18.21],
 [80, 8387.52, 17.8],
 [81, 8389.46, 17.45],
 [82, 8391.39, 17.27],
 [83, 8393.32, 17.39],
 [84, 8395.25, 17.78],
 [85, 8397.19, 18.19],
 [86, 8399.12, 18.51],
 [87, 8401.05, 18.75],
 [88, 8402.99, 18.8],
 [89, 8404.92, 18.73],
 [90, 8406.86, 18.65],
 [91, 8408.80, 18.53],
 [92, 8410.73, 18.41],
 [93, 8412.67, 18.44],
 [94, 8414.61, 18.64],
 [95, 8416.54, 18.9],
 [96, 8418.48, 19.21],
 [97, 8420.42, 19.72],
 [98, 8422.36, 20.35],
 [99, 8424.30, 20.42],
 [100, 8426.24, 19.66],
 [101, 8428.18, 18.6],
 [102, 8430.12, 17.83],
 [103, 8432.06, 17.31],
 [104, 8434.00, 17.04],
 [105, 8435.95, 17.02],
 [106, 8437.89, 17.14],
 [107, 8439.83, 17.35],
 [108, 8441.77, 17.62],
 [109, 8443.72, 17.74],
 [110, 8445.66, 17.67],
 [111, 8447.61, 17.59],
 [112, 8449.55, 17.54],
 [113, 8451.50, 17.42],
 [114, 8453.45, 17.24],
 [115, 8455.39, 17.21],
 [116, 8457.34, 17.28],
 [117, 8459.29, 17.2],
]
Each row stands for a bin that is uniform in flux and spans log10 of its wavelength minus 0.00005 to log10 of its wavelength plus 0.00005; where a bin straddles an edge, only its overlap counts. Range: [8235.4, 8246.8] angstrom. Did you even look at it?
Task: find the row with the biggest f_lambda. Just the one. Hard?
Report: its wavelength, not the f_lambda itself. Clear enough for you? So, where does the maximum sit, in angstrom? 8236.33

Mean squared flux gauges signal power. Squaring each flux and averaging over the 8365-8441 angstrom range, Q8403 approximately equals 349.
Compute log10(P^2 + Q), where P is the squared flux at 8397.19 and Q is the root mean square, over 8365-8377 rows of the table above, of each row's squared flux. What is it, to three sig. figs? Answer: 5.04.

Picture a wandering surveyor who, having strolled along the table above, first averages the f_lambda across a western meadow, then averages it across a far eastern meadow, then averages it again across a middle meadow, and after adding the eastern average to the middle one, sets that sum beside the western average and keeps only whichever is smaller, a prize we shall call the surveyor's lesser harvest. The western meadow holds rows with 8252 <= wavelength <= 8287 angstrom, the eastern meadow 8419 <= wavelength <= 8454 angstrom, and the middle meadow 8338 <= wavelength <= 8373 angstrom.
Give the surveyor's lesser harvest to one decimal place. 18.9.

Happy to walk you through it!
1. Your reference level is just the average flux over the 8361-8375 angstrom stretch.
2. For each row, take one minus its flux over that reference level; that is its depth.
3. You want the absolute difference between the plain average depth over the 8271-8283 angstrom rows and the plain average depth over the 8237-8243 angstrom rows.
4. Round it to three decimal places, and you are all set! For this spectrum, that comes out 0.001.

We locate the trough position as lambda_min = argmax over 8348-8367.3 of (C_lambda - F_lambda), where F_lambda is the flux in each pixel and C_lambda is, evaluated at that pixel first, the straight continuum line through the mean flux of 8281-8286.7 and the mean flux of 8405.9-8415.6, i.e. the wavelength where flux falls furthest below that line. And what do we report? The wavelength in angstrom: 8348.99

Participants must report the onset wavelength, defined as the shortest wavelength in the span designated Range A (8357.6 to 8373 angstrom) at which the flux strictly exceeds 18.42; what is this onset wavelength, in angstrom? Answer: 8358.60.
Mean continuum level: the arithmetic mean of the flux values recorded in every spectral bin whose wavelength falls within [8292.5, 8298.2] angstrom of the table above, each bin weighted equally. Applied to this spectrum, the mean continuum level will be 18.4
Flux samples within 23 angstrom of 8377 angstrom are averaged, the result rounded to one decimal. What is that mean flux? 18.7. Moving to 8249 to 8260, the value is 18.3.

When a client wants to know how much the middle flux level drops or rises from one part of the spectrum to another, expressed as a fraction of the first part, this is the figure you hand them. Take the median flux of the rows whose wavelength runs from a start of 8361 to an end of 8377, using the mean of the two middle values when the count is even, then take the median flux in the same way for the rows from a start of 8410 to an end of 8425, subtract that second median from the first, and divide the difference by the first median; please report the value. -0.010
